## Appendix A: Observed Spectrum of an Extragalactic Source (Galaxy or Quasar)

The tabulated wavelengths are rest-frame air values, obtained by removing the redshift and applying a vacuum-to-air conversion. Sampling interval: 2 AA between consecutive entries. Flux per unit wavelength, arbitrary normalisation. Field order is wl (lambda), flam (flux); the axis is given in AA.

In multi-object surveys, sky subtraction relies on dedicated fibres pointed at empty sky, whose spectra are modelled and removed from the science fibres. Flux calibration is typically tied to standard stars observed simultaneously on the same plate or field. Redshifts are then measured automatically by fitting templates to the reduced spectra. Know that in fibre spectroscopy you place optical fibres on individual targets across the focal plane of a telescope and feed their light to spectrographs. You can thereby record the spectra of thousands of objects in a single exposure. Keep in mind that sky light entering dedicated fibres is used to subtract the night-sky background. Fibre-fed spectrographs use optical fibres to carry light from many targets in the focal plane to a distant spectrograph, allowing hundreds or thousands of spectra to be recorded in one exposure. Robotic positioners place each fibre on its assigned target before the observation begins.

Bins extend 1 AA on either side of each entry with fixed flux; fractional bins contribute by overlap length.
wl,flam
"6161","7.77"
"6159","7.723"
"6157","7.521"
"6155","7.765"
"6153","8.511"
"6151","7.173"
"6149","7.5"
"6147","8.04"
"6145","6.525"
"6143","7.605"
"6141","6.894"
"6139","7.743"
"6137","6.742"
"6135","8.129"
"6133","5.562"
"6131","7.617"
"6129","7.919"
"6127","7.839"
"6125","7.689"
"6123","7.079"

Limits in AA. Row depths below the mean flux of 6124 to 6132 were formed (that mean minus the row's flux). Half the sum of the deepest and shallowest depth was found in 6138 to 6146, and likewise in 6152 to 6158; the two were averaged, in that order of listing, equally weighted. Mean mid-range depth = 0.19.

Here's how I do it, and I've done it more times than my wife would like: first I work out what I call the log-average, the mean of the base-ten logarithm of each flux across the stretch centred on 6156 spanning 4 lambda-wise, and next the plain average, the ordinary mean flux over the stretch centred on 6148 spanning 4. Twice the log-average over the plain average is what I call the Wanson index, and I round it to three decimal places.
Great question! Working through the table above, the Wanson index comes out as 0.227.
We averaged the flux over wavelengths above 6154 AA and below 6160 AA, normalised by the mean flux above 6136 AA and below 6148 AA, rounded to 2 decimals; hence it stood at 1.06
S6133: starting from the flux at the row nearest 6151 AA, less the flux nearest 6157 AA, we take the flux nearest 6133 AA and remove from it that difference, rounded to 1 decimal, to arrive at 5.9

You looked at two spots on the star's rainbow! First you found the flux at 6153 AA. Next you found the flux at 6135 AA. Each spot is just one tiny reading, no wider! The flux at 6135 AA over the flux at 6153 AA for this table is 0.96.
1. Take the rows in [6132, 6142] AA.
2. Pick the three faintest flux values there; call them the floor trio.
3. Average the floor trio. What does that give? 6.40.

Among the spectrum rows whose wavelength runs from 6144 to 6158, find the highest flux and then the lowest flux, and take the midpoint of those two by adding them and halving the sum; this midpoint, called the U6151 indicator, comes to 7.52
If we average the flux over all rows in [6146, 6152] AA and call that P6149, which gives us 7.57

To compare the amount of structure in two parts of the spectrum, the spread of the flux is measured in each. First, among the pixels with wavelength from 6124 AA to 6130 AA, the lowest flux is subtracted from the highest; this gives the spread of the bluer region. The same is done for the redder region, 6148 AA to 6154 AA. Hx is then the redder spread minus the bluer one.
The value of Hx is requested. 1.1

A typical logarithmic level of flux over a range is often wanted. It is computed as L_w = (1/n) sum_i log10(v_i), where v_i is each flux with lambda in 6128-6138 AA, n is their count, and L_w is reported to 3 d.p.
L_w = 0.853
